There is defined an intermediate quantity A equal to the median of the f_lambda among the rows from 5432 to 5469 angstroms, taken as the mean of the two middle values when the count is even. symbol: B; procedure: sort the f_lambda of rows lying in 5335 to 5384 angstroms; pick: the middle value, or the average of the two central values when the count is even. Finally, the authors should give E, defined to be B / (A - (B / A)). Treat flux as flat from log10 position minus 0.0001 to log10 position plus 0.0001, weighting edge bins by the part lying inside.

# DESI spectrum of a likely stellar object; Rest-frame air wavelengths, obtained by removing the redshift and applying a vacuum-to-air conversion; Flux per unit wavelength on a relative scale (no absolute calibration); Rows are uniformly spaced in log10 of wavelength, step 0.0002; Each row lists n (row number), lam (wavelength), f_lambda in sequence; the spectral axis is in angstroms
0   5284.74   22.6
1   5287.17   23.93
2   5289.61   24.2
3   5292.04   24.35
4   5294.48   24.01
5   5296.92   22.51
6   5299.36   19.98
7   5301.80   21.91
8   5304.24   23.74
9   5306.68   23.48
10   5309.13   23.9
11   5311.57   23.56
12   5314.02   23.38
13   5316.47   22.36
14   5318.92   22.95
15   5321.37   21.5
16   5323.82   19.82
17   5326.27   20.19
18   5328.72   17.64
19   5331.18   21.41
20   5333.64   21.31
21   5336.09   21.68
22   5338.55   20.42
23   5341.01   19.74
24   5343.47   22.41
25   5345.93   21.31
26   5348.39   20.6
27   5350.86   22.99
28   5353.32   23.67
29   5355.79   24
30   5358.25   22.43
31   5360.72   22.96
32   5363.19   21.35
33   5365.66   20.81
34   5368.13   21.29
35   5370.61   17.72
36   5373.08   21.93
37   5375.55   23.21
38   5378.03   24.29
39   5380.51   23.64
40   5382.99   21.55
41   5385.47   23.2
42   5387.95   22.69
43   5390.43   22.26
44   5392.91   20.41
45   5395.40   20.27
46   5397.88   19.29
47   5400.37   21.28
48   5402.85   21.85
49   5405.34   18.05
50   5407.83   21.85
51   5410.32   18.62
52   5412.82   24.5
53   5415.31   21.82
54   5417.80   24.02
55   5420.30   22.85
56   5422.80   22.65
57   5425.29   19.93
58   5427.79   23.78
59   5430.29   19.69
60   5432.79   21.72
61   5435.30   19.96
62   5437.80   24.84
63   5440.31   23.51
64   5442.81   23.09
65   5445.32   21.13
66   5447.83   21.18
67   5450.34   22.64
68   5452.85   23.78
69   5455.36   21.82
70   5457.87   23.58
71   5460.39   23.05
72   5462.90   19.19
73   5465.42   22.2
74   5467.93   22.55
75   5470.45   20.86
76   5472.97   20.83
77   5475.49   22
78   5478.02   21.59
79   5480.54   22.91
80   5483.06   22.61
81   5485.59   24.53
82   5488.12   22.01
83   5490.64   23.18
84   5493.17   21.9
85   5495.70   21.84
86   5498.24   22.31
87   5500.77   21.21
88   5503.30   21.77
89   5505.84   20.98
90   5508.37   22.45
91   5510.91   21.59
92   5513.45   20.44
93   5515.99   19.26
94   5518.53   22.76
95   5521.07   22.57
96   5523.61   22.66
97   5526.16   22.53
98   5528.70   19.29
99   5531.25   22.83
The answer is 1.01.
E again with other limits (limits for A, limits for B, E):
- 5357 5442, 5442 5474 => 1.07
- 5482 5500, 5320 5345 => 0.98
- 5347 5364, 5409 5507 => 1.00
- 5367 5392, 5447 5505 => 1.02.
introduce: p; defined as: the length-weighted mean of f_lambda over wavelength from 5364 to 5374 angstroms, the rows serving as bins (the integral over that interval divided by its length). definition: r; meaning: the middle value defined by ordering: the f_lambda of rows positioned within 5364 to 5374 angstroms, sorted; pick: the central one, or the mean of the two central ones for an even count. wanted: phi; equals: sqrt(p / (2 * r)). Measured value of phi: 0.697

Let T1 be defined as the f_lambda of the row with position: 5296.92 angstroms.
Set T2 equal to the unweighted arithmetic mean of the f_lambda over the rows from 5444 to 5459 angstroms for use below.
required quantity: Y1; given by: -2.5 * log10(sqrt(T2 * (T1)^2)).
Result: -5.07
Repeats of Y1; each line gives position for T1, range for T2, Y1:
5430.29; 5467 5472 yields -4.91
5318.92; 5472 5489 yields -5.09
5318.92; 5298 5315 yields -5.10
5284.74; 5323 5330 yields -4.99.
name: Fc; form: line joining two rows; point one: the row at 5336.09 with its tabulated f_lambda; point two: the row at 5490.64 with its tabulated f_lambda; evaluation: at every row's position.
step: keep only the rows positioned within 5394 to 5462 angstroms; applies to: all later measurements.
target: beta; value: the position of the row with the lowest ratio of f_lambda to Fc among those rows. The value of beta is 5405.34 angstroms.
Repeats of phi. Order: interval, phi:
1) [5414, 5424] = 0.709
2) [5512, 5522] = 0.702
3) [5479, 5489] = 0.711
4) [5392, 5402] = 0.708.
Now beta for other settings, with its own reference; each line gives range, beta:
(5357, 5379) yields 5370.61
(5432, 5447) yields 5435.30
